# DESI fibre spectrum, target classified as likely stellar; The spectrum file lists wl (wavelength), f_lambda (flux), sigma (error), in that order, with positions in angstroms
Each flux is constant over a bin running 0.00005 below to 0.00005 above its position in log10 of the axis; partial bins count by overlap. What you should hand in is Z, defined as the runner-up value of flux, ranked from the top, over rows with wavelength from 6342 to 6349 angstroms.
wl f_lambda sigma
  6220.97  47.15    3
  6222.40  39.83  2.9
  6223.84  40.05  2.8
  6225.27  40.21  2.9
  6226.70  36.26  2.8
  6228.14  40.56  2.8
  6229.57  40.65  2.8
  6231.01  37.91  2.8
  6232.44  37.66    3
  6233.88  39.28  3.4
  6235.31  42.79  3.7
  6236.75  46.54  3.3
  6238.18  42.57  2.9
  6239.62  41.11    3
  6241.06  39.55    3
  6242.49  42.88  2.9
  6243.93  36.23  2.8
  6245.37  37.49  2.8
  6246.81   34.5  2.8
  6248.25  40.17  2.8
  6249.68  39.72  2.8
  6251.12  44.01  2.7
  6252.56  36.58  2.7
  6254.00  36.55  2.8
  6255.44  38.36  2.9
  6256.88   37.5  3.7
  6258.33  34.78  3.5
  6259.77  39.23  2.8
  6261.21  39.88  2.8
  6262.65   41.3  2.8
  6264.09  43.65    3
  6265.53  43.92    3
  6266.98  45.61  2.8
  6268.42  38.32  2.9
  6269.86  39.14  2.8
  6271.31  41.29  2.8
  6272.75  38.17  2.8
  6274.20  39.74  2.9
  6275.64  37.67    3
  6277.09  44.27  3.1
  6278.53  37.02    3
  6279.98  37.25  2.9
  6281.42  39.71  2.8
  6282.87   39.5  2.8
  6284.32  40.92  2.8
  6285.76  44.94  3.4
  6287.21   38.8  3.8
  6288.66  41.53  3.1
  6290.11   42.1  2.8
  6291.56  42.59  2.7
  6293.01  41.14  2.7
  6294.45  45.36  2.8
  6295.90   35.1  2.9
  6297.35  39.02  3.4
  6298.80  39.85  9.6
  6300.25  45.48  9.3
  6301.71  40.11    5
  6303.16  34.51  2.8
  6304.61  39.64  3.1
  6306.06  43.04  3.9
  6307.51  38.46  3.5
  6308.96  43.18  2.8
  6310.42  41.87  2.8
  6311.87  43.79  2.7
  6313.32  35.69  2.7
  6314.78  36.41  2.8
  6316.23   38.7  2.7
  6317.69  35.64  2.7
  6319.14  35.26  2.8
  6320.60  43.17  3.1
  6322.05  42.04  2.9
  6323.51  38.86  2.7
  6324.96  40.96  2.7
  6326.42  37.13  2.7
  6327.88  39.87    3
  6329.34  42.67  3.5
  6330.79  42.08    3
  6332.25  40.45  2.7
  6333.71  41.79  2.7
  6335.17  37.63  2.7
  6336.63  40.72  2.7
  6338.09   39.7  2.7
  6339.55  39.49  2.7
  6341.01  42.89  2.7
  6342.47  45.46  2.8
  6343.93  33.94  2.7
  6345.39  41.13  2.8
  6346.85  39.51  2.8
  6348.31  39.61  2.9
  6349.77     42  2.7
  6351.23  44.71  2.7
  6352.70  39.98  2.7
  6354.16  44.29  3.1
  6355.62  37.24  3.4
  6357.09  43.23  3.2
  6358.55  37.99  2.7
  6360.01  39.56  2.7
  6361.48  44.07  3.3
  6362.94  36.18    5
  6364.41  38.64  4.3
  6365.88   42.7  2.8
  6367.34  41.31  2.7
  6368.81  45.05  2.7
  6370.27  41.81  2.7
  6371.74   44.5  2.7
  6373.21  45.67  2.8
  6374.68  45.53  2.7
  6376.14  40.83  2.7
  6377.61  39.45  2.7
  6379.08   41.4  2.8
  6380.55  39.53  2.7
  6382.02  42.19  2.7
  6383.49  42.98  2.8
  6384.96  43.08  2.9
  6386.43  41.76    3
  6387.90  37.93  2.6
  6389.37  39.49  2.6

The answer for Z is 41.13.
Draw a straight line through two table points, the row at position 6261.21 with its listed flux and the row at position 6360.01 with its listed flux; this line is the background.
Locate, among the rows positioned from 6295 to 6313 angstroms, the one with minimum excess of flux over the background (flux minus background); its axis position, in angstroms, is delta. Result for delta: 6303.16 angstroms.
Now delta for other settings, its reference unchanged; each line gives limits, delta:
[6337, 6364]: 6343.93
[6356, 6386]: 6362.94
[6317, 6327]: 6319.14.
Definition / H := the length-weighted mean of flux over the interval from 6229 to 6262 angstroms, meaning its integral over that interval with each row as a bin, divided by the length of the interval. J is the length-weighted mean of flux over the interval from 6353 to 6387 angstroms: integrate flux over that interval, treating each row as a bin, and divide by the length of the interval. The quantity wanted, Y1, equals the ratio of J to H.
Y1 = 1.06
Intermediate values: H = 39.4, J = 41.7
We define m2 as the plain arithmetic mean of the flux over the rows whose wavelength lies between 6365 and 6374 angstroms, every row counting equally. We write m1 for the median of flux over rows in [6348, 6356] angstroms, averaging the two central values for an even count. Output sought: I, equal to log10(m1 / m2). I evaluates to -0.026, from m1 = 41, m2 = 43.5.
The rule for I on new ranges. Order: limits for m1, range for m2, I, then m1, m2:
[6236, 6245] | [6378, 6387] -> 0.000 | 42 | 41.8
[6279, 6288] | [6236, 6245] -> -0.020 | 40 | 41.5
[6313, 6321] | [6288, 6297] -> -0.059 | 36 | 41.3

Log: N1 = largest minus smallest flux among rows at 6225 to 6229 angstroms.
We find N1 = 4.3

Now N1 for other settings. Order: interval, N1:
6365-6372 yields 3.7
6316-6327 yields 7.9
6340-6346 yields 11.5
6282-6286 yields 5.4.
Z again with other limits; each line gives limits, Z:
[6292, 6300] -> 41.14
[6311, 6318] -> 38.7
